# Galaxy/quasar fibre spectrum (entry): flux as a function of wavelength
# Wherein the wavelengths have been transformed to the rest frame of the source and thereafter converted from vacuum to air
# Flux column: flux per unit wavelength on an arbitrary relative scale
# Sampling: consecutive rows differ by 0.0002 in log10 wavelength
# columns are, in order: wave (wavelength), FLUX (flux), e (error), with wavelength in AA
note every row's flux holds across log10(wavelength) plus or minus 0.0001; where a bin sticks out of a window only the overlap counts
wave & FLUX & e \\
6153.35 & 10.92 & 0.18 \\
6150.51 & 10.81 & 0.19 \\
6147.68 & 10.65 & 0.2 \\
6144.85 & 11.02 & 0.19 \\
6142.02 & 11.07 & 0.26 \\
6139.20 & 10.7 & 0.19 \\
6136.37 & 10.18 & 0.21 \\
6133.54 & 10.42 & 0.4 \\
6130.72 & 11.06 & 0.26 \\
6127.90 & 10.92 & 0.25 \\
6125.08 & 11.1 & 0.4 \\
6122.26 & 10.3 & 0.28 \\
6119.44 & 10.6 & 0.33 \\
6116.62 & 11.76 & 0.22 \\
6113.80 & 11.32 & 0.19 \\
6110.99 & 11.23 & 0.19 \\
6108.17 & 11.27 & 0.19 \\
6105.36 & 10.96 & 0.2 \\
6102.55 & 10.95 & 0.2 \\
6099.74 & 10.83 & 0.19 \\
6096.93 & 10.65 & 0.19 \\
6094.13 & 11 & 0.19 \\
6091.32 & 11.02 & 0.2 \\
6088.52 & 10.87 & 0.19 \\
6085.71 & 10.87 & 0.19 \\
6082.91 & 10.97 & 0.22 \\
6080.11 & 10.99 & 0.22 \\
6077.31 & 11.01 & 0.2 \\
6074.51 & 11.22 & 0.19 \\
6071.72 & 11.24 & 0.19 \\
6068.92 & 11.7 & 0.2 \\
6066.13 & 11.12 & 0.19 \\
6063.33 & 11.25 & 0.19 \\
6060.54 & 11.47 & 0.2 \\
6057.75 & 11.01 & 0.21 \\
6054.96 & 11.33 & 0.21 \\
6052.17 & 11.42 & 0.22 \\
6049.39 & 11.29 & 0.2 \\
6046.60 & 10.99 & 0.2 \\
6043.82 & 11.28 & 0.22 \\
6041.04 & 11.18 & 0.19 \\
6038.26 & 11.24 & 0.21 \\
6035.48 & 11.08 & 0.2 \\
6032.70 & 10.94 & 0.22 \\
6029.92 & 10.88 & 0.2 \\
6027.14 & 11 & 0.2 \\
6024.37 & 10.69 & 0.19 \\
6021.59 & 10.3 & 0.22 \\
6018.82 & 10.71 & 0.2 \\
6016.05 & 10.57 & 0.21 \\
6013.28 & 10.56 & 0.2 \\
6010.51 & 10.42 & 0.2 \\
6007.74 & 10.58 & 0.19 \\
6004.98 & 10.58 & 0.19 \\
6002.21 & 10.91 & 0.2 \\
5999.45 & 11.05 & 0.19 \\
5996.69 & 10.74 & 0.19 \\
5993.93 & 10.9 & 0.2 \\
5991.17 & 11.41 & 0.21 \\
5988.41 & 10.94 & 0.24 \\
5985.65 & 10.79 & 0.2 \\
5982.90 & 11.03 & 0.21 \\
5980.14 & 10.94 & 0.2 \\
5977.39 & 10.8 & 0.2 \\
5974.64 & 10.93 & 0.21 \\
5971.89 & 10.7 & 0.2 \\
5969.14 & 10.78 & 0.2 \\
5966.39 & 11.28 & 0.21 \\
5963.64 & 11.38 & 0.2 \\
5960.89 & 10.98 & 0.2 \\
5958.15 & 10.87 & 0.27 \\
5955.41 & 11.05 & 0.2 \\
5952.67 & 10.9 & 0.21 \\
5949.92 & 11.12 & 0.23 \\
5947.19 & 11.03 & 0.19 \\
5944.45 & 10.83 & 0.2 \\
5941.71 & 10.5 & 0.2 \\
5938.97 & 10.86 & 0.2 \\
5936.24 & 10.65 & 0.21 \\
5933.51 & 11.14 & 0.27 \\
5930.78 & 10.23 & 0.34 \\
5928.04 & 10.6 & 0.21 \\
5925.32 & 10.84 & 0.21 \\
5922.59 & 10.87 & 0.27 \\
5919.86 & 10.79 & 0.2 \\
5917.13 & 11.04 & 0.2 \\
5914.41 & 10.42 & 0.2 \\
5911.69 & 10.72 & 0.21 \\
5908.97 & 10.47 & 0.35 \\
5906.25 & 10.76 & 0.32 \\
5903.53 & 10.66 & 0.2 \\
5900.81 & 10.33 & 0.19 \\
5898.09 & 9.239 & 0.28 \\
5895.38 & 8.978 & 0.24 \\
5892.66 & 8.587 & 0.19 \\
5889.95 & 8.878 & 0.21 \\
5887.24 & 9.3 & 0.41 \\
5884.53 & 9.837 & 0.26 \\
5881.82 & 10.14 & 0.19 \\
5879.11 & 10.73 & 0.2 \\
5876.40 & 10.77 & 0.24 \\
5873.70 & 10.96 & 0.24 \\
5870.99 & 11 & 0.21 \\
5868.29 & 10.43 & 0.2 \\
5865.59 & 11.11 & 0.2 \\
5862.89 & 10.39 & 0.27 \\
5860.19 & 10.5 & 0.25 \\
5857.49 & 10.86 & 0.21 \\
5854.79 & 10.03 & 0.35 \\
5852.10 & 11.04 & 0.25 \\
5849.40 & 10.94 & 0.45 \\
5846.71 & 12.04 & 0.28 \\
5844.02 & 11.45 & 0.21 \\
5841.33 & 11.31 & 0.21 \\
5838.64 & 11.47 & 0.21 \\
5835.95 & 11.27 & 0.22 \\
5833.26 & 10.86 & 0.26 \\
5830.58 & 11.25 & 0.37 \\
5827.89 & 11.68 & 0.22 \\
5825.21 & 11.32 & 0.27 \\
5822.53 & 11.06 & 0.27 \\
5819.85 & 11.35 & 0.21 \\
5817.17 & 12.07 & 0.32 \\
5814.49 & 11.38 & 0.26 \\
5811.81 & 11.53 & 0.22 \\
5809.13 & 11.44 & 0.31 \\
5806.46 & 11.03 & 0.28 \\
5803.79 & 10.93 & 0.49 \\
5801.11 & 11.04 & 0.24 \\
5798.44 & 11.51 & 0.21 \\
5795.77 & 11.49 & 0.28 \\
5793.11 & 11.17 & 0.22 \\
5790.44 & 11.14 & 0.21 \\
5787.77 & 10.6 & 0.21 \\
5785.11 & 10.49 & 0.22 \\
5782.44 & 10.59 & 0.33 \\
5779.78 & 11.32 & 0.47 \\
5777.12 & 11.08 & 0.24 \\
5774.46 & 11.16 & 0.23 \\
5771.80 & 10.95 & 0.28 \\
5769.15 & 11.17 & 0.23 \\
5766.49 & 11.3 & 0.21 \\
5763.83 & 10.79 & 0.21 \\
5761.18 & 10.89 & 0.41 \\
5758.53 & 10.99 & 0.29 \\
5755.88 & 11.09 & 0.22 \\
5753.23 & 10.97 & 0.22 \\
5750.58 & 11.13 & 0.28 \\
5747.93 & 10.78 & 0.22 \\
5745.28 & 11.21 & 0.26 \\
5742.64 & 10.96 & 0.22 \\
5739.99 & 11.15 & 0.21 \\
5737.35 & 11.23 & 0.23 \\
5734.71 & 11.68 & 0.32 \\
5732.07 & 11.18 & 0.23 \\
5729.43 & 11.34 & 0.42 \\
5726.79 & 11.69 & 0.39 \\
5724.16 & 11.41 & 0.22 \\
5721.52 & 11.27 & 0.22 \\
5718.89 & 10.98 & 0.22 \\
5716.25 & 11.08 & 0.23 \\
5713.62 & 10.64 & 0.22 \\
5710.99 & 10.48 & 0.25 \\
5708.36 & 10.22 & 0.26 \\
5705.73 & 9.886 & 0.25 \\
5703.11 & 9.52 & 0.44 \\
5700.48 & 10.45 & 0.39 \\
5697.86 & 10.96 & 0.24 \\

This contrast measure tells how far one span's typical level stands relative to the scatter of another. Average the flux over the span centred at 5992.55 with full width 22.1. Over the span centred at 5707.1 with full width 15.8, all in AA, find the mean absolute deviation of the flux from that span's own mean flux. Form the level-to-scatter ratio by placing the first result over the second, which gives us 33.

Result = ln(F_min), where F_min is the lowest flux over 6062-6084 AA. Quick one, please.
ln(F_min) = 2.40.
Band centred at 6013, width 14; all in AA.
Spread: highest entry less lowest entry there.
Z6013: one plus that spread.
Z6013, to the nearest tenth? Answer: 1.3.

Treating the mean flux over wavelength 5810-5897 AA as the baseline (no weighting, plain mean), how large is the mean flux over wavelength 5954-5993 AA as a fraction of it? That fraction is 1.02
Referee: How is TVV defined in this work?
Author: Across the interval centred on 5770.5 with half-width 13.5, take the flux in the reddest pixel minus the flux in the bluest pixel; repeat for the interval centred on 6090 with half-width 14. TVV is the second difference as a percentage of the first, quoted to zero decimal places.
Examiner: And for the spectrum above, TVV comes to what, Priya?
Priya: 15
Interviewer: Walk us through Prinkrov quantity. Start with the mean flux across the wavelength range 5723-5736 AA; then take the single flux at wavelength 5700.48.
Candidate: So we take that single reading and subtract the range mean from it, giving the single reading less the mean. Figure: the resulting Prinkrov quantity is -1.01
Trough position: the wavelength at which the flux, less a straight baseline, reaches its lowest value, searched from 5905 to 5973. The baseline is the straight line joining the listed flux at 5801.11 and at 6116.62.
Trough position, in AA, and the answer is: 5930.78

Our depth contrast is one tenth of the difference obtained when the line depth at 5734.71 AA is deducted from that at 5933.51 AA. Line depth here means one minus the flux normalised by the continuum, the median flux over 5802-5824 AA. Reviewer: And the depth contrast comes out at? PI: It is 0.0048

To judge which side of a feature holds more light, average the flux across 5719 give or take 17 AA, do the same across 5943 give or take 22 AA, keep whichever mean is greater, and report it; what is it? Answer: 10.9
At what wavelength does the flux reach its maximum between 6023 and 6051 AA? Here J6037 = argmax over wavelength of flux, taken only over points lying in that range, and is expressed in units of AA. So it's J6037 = 6049.39 AA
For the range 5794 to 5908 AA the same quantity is 5817.17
